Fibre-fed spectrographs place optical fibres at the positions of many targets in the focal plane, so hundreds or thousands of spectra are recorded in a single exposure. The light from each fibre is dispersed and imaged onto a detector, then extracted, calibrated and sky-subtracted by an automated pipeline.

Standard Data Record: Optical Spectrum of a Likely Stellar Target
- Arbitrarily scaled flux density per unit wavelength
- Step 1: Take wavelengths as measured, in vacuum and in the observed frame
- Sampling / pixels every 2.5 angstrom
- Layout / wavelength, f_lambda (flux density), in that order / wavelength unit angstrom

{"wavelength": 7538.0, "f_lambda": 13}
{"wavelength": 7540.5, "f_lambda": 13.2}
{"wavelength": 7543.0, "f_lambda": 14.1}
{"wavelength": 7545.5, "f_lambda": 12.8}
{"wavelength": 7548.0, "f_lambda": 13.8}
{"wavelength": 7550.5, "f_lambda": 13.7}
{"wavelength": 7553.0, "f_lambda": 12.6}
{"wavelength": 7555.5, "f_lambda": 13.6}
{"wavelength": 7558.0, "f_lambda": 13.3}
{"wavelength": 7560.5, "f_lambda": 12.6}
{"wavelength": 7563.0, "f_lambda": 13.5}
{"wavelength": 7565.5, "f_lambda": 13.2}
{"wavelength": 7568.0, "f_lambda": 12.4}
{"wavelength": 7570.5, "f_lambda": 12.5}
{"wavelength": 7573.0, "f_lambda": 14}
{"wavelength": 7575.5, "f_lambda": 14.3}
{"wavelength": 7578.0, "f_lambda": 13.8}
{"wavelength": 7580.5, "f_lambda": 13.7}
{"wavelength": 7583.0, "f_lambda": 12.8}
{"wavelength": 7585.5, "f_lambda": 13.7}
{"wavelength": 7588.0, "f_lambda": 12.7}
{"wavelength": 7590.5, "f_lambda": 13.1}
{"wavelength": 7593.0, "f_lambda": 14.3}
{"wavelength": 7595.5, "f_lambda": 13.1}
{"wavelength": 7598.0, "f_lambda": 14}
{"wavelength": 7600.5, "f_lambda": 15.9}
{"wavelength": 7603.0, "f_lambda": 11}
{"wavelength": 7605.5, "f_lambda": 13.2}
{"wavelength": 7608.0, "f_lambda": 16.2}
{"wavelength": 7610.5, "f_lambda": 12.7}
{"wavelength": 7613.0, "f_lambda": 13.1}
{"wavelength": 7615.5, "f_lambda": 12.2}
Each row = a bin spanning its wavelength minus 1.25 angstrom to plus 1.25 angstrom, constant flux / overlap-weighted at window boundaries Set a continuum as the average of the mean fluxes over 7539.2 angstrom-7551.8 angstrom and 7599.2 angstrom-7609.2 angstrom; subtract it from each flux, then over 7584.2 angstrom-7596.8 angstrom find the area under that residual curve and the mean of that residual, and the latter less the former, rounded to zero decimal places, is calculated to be 5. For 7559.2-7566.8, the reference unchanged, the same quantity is 5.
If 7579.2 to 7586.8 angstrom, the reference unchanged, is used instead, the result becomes 3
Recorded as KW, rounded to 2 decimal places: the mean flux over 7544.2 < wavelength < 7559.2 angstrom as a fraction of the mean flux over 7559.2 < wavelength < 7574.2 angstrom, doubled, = 2.04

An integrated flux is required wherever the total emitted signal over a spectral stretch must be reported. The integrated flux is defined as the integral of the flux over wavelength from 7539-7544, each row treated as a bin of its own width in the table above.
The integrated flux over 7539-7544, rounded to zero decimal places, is 68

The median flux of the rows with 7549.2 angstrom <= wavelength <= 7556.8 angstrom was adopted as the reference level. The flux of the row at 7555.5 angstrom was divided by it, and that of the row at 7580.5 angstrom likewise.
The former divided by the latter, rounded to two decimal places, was 0.99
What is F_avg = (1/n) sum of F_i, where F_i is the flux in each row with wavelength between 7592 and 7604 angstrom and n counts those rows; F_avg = 13.7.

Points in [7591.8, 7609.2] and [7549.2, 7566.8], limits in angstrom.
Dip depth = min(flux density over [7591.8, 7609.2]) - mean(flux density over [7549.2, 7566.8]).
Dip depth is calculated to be -2.2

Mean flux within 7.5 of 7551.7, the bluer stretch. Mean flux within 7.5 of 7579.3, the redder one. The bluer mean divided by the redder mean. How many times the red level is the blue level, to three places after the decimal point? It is 0.970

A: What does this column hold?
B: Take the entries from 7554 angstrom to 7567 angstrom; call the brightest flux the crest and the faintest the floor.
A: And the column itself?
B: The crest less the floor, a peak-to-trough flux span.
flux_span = 1.0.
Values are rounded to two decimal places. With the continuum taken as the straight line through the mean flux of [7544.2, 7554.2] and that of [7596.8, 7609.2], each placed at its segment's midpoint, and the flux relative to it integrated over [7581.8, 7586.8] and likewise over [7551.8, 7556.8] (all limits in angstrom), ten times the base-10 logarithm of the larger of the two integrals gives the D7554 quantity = 6.92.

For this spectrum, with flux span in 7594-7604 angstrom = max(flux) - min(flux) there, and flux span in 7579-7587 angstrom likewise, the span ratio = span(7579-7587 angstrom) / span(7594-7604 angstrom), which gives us 0.18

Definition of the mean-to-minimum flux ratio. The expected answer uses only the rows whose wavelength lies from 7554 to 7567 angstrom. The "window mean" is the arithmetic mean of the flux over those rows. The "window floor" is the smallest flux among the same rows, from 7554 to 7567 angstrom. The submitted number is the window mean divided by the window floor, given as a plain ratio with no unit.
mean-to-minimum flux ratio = 1.05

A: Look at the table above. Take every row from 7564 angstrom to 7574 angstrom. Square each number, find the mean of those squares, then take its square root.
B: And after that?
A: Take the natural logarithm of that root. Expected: 2.568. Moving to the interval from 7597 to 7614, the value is 2.627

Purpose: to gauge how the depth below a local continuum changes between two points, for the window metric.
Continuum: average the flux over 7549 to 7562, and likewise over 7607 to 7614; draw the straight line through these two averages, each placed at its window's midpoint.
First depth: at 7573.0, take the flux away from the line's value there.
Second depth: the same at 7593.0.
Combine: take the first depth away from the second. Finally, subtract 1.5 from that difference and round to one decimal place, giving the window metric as -1.5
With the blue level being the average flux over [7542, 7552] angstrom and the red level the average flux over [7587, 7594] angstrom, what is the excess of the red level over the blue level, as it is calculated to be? -0.2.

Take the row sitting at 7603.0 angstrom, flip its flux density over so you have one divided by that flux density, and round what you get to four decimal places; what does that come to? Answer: 0.0909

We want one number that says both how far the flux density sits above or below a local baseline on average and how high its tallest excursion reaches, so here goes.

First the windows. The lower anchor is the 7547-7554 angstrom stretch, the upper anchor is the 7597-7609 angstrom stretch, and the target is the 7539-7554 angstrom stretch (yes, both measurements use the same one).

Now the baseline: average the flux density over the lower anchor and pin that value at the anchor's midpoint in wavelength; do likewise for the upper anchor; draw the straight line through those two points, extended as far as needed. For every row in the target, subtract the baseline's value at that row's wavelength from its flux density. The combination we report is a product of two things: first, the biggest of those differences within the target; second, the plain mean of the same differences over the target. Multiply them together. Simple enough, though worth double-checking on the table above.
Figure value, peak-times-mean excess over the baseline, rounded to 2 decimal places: 0.04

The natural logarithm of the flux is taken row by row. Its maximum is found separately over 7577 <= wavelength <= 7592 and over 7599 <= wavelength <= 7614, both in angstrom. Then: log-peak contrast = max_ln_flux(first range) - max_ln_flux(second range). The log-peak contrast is -0.16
